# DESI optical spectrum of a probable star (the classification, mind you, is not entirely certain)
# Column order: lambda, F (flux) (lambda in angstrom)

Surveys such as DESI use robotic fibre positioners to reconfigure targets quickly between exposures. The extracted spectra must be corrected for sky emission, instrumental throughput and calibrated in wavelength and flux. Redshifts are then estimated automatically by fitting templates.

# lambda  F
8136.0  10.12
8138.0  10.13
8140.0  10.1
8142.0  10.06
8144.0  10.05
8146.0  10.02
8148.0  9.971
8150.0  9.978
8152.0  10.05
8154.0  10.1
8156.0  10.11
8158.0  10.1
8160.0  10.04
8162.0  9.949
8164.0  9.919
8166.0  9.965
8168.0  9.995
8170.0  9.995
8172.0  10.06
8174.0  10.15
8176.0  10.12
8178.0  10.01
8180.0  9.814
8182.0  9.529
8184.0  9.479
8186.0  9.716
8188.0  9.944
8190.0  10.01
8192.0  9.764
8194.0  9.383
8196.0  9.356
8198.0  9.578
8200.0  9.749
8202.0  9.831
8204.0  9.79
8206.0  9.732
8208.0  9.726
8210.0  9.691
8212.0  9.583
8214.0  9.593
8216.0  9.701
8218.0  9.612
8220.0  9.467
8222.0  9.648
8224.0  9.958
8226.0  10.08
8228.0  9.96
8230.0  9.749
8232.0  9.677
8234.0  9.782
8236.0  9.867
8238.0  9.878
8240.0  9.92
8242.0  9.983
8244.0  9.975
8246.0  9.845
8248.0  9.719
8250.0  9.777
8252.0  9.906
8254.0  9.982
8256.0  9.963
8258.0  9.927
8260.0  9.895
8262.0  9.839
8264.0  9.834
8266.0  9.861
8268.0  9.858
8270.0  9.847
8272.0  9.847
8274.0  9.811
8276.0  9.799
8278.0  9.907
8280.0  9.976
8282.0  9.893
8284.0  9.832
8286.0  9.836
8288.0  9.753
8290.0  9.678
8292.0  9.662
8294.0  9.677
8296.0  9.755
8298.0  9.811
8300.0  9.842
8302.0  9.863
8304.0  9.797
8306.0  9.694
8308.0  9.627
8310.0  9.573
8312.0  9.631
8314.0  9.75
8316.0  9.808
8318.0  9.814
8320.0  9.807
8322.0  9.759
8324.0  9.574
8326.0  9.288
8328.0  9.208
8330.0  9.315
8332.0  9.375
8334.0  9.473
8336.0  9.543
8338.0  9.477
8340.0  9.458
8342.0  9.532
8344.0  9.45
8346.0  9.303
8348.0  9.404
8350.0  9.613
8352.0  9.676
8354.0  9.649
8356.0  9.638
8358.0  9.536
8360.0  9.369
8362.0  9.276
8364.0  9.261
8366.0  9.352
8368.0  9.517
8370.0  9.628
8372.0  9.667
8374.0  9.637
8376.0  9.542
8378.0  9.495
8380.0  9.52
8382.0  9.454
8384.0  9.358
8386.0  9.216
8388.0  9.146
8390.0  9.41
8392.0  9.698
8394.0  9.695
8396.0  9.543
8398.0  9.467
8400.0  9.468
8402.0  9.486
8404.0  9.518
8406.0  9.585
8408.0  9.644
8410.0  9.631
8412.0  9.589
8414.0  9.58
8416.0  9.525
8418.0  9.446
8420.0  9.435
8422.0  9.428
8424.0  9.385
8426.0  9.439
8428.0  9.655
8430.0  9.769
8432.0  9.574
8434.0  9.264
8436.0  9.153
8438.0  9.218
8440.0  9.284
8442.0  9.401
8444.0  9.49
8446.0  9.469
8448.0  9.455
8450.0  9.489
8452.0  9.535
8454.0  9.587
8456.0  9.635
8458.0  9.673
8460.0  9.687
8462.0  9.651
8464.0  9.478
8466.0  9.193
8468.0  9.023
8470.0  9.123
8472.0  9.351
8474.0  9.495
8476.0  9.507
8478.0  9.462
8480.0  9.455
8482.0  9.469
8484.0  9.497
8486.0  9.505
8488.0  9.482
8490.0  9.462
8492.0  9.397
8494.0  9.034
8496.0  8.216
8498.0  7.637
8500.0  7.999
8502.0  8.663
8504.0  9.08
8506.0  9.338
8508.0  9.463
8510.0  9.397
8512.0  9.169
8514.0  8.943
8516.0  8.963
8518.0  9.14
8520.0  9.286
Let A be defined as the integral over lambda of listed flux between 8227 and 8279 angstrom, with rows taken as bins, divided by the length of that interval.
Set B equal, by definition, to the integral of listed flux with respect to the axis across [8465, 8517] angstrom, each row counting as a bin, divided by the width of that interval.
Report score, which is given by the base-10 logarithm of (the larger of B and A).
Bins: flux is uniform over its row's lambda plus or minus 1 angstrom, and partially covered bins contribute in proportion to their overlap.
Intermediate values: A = 9.9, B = 9.1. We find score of 0.994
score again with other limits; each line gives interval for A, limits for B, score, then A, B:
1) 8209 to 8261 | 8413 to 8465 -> 0.992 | 9.8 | 9.5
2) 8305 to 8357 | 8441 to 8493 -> 0.980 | 9.6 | 9.5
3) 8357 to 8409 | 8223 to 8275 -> 0.995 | 9.5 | 9.9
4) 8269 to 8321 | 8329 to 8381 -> 0.990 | 9.8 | 9.5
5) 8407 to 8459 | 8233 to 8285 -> 0.994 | 9.5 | 9.9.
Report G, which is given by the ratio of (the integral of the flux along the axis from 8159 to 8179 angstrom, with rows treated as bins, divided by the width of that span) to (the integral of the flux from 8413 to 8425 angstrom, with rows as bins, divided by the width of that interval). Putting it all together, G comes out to 1.06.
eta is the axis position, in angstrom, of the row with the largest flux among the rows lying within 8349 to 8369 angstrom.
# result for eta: 8352.0 angstrom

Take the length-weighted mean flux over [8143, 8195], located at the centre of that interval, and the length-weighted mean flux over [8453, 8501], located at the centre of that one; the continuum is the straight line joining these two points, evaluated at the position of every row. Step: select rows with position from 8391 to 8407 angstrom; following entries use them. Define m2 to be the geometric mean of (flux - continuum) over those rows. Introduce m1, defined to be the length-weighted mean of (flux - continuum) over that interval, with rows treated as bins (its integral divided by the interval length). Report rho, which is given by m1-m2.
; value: 0.026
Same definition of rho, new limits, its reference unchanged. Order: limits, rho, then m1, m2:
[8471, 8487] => 0.010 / 0.221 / 0.21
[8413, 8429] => 0.030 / 0.112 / 0.08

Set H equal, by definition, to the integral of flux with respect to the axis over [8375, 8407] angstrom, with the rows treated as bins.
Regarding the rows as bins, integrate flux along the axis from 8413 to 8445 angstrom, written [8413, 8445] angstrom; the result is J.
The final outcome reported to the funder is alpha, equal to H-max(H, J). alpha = 0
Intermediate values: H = 303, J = 302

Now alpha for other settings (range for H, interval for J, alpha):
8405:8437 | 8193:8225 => -5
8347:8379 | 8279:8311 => -8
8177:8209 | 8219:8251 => -4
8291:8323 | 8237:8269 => -5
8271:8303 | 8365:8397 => 0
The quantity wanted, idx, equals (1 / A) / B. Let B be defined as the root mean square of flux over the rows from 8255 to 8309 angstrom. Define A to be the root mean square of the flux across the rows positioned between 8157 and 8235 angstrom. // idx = 0.0104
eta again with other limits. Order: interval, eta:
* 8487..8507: 8488.0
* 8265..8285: 8280.0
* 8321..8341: 8322.0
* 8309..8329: 8318.0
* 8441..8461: 8460.0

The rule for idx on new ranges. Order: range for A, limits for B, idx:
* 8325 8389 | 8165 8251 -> 0.0108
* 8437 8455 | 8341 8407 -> 0.0112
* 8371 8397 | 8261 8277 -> 0.0107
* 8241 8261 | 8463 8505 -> 0.0111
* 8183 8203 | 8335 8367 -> 0.0109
